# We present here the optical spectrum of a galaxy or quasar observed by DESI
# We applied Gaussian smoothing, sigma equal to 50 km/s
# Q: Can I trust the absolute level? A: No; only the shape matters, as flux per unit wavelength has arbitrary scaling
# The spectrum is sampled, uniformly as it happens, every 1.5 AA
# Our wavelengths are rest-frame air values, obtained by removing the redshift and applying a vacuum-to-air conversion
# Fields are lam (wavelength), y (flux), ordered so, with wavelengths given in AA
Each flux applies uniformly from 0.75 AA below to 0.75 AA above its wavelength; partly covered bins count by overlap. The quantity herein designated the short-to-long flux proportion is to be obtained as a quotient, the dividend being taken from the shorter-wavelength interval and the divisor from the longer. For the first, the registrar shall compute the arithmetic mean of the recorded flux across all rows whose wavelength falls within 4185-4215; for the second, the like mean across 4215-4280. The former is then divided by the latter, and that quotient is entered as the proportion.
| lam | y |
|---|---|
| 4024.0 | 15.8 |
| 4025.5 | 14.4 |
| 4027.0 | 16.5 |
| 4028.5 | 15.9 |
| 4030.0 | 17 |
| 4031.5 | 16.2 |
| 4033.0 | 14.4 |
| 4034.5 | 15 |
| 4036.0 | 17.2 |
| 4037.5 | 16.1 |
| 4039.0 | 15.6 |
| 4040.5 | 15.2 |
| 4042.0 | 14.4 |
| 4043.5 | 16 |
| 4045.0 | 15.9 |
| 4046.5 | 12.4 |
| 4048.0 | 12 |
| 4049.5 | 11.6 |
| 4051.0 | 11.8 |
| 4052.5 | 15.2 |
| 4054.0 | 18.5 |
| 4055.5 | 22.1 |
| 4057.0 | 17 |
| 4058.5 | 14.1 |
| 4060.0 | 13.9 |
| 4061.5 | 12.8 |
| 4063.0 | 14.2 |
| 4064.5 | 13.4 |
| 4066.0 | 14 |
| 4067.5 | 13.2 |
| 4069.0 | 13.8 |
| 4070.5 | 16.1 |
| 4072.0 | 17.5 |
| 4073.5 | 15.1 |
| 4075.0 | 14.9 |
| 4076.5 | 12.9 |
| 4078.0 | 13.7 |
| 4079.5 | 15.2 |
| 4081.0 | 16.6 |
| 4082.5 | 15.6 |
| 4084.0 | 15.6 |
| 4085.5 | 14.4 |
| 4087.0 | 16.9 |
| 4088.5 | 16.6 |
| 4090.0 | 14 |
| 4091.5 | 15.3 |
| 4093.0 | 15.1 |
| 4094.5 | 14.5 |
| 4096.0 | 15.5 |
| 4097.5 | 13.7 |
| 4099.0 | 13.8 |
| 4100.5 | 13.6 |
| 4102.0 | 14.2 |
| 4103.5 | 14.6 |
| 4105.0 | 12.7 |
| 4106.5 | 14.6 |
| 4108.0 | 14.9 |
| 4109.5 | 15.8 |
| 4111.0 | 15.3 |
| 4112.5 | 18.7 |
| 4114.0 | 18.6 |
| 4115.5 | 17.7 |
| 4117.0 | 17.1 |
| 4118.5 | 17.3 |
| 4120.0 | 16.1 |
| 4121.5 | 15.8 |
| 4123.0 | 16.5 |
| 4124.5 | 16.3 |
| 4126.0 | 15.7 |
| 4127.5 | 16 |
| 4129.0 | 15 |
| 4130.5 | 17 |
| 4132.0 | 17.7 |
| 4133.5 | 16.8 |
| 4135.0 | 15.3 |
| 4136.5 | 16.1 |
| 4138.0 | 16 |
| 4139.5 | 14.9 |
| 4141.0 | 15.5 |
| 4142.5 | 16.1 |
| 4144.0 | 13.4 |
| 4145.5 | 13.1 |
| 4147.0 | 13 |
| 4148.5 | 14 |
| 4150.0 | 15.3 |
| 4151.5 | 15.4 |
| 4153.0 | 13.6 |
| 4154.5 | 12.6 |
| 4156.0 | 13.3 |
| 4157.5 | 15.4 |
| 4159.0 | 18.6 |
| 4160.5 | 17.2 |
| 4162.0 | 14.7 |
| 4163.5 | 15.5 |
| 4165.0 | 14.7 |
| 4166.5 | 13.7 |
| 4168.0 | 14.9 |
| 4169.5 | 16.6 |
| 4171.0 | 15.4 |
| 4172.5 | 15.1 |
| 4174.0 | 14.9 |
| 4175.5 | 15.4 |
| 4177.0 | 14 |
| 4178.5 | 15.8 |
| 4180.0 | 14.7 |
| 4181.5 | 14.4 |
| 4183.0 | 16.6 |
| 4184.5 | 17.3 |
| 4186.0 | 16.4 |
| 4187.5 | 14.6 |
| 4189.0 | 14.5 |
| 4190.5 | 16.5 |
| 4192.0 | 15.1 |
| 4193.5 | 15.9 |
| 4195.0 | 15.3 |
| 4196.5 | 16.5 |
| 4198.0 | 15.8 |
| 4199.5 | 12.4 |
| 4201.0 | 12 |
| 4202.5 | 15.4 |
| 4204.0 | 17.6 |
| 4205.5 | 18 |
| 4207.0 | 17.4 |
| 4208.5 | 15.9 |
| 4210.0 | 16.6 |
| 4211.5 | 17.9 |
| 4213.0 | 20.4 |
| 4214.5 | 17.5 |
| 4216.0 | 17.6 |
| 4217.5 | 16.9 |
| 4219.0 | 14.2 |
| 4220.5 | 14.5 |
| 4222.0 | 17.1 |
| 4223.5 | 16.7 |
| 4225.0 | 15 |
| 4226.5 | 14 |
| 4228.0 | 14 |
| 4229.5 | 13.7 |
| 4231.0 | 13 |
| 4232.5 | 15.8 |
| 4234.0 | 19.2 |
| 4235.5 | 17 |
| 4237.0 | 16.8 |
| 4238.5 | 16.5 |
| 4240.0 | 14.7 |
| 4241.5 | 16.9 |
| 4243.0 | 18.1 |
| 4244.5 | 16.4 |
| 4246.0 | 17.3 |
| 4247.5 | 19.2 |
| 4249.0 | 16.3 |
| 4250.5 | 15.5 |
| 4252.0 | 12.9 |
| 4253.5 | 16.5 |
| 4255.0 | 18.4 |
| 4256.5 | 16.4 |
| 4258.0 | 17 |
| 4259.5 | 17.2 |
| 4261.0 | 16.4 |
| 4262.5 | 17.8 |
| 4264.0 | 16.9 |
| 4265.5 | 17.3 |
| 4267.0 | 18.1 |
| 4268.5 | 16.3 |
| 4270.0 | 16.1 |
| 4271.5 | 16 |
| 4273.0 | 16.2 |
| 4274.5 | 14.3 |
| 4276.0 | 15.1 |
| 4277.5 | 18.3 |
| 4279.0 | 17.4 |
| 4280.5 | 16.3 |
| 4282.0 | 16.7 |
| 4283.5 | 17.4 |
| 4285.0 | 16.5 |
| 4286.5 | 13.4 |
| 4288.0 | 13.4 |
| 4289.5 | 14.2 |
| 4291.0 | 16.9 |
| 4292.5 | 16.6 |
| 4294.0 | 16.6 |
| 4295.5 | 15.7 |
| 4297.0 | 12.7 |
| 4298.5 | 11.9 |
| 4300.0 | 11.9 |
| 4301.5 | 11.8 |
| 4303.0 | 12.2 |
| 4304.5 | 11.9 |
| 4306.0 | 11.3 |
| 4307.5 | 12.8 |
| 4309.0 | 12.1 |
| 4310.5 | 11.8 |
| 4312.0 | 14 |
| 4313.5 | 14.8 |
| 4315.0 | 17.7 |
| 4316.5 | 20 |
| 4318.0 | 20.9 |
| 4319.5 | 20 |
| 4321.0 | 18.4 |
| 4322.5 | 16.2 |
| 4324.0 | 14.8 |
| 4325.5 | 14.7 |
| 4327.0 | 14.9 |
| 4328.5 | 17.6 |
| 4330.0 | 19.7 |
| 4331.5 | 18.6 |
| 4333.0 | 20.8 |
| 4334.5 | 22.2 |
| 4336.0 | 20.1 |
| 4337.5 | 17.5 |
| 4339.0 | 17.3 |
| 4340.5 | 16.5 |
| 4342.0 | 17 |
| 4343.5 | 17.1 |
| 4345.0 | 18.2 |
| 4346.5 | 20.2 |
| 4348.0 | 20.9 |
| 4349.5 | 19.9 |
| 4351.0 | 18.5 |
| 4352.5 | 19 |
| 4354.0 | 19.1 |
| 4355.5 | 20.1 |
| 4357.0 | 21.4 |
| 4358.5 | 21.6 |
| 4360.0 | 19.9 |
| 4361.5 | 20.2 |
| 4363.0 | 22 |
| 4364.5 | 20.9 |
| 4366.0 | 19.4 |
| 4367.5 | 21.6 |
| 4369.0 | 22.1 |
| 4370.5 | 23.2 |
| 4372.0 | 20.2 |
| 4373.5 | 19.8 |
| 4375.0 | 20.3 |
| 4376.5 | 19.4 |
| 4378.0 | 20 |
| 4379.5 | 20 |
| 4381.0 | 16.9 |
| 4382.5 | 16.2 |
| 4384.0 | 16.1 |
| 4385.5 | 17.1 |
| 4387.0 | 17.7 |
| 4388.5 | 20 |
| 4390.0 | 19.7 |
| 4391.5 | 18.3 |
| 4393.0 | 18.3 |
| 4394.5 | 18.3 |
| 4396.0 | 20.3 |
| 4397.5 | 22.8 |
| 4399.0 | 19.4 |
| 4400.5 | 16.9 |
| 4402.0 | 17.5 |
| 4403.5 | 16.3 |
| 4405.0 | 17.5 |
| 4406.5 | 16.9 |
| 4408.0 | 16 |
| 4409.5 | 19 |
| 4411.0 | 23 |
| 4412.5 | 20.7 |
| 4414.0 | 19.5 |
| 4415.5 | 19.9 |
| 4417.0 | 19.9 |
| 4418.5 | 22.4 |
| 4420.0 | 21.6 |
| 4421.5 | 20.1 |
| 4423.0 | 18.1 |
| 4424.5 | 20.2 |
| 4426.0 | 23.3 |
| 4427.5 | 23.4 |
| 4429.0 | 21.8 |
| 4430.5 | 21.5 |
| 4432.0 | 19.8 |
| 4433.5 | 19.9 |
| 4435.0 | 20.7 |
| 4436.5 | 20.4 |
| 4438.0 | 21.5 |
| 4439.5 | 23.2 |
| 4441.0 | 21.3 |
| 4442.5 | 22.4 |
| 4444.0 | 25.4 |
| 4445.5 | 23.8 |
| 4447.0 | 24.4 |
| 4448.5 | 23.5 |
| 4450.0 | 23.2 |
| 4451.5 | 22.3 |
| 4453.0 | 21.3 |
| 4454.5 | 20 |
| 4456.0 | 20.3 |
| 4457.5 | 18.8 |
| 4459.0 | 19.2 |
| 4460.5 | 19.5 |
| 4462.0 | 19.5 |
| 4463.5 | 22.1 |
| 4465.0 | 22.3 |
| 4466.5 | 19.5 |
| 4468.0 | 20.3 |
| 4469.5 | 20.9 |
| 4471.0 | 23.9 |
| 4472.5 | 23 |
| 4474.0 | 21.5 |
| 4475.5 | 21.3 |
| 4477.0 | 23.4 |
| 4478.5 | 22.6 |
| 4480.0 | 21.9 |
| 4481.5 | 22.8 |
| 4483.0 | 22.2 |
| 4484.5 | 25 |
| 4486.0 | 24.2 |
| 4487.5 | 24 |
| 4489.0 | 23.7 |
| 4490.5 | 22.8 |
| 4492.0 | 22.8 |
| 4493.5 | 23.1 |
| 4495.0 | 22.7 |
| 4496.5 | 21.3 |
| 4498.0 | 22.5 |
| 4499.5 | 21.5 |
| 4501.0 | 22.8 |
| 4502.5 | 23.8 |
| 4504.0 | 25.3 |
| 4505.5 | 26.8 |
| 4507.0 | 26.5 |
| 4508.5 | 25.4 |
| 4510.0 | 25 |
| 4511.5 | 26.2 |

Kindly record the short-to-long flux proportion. 0.99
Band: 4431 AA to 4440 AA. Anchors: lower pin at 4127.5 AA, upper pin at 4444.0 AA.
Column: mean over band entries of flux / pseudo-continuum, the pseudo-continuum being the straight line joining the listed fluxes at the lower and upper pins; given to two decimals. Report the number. 0.83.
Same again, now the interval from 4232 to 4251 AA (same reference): 0.87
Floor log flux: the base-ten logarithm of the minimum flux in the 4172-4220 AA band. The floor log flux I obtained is 1.08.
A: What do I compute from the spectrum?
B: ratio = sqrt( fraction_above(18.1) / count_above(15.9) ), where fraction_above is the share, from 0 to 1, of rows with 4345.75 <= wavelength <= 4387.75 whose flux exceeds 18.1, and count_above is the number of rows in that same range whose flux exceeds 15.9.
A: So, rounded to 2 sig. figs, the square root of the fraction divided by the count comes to 0.17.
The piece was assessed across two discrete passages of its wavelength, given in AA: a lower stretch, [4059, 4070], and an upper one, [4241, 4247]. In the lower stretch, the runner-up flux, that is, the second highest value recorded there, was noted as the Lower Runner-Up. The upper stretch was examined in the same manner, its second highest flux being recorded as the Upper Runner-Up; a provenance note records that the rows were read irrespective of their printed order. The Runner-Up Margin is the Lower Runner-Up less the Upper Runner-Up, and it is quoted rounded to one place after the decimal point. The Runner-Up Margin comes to -3.3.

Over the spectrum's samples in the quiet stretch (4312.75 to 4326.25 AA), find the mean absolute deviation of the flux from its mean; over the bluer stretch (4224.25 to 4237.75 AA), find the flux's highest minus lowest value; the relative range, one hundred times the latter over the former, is 294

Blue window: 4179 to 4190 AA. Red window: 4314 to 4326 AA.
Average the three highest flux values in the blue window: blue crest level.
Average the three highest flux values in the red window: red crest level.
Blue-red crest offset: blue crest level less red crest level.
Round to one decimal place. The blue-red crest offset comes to -3.5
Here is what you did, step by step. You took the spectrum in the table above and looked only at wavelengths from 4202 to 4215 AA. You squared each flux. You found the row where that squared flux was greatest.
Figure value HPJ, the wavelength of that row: 4213.0 AA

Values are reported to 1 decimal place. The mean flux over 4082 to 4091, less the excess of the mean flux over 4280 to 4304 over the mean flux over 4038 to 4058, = 16.1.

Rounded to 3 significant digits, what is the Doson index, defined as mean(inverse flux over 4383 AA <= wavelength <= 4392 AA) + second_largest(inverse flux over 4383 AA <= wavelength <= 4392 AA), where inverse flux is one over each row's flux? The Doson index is 0.114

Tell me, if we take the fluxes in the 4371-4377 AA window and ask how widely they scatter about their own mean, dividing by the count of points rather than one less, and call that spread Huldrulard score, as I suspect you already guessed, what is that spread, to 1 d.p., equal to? 0.4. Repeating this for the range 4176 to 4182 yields 0.7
